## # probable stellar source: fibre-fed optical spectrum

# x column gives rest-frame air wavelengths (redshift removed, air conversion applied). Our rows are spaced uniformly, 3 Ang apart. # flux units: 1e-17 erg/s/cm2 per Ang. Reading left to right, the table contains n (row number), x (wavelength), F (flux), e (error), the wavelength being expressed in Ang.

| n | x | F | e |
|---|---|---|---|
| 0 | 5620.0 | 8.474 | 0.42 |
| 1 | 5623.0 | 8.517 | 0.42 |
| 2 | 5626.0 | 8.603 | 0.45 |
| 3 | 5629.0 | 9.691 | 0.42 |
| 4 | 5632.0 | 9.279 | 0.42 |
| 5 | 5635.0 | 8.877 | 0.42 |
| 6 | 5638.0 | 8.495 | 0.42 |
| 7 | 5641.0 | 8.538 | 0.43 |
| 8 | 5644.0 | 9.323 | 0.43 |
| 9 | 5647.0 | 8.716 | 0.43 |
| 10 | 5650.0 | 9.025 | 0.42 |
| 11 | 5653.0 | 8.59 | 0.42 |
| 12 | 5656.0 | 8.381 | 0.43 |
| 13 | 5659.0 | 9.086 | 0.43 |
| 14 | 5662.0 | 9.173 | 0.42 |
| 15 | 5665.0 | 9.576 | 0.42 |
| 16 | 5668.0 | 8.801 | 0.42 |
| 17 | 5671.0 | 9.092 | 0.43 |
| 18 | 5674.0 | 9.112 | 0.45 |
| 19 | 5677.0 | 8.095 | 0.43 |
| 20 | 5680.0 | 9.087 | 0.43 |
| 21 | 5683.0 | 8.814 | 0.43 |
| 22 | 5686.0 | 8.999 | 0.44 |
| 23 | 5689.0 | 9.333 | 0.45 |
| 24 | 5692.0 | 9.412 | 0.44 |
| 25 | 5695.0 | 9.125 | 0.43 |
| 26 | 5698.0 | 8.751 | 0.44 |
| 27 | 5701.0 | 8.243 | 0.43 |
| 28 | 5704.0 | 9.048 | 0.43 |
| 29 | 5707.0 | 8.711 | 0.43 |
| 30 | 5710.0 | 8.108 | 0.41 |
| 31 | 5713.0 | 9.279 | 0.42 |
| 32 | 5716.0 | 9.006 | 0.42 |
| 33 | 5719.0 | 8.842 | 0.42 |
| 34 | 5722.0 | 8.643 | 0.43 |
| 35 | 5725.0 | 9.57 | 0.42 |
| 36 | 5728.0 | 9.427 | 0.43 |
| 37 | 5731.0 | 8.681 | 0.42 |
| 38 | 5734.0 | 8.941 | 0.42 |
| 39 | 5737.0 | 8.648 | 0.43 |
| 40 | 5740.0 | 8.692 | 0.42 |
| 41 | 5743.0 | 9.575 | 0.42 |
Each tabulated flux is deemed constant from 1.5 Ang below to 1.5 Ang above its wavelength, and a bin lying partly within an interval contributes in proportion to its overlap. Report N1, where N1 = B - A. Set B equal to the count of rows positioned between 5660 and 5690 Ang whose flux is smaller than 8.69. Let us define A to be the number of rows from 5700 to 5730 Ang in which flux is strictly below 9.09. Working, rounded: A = 7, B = 1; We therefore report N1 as -6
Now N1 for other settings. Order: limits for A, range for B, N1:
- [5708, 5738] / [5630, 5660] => -3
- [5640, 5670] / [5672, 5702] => -5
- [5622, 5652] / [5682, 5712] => -5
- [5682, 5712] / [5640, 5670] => -4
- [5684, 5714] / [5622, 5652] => -2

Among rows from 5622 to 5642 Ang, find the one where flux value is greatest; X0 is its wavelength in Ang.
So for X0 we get 5629.0 Ang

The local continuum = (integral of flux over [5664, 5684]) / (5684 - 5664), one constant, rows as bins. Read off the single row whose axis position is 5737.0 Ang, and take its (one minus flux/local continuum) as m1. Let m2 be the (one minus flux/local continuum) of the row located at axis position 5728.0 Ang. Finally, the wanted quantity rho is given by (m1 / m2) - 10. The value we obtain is -10.6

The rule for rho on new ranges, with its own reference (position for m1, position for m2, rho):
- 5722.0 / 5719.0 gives -6.7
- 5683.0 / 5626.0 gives -9.7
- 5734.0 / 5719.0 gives -10.2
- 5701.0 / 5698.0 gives -6.1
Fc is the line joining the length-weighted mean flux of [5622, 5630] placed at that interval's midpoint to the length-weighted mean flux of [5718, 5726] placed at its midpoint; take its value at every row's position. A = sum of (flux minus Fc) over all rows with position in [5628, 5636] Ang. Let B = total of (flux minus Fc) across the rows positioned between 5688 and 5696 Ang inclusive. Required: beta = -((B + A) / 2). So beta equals -1.0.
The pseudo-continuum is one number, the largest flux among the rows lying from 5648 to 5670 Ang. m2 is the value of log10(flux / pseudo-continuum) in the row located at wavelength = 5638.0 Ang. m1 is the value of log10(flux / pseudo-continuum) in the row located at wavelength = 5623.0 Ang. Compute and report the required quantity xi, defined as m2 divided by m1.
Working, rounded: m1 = -0.051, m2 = -0.052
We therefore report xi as 1.02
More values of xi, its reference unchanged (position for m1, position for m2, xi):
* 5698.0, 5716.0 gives 0.68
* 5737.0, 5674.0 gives 0.49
